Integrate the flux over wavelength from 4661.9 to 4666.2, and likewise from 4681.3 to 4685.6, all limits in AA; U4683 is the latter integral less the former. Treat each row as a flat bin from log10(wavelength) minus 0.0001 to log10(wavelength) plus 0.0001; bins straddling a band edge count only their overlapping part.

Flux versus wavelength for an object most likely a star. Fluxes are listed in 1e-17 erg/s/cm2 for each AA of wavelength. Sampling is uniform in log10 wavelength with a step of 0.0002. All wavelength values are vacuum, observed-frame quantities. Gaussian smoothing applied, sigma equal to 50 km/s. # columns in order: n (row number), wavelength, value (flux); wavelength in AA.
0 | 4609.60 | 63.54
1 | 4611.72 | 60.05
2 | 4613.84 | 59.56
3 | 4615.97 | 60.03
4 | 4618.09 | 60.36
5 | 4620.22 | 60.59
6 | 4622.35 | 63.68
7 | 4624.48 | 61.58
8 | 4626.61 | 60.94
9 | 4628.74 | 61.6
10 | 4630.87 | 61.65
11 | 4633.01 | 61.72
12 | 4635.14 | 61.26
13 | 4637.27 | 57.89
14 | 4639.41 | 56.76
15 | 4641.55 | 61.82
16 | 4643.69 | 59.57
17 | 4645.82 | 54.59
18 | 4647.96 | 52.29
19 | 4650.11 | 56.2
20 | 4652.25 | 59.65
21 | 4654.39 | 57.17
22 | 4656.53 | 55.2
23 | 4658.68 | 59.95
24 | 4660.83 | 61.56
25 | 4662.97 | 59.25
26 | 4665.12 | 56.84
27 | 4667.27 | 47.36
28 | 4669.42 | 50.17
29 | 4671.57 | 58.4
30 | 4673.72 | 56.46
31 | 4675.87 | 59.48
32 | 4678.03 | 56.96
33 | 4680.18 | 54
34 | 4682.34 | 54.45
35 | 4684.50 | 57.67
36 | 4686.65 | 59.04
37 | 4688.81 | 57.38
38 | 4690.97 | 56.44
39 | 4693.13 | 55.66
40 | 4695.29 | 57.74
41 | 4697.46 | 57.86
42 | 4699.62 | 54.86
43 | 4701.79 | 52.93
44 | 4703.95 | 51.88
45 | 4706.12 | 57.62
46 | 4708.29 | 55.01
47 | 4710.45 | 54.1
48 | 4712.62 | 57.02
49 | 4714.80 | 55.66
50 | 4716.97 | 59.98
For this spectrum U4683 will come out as -8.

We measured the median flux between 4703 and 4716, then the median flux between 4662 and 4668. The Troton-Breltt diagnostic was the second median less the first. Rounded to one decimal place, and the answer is 1.5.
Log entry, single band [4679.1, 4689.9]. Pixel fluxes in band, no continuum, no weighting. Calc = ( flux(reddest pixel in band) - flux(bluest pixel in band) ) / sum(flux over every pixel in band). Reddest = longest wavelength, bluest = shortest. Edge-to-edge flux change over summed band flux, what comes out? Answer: 0.012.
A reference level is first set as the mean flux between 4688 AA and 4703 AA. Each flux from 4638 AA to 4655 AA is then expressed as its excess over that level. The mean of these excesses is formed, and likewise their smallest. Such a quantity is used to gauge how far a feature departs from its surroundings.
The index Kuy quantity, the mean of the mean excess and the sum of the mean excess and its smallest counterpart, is -1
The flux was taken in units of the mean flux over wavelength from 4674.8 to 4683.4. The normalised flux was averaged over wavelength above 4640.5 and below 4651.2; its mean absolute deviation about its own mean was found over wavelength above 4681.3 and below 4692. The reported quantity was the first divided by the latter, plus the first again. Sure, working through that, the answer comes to 47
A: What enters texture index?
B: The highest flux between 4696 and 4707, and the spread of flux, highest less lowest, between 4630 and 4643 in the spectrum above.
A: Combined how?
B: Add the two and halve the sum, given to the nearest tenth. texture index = 31.5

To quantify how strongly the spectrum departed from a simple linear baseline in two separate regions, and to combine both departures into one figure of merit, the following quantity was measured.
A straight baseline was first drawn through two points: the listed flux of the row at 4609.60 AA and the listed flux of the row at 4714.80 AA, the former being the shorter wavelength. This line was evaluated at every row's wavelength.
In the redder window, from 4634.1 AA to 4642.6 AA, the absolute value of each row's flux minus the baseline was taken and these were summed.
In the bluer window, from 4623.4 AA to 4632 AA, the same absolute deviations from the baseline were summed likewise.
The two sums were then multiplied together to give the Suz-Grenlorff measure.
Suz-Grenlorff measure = 27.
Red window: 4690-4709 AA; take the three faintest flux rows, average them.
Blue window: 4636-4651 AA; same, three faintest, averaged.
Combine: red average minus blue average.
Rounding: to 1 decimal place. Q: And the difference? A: -1.1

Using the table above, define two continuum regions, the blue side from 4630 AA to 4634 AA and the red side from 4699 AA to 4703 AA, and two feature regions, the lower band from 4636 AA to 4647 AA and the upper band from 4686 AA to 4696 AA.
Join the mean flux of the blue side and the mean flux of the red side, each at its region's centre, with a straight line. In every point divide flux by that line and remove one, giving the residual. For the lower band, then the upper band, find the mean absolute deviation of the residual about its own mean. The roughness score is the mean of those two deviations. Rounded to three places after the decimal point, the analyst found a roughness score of 0.026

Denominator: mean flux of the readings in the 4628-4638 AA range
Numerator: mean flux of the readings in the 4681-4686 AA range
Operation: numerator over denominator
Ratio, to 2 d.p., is 0.92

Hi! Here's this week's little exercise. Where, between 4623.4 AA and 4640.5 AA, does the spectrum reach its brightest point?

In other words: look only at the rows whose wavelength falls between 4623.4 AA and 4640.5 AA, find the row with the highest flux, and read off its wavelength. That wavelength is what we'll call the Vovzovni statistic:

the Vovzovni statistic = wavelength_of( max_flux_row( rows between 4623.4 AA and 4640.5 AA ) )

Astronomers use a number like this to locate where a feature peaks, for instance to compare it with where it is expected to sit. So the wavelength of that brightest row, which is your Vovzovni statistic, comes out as 4633.01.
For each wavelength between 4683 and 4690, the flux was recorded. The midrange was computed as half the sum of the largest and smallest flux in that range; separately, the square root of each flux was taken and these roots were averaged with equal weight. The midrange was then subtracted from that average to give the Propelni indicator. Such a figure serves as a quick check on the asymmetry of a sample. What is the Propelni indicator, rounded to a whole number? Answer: -51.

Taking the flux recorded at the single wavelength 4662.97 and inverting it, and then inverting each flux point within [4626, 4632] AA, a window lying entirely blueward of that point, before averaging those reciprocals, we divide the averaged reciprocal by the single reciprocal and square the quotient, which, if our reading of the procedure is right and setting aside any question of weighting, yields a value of 0.93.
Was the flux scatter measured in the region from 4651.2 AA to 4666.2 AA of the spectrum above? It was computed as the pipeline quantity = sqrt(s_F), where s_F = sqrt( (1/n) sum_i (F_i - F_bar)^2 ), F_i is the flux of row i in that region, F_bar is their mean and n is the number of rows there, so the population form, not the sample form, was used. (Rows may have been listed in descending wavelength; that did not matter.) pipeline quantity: 1.42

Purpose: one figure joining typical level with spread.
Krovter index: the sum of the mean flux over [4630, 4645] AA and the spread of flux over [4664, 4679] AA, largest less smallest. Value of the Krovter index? 72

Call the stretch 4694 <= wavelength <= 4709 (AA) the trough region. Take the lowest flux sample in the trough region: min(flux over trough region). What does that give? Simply 51.88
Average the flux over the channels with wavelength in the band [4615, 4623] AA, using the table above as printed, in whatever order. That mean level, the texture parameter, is 61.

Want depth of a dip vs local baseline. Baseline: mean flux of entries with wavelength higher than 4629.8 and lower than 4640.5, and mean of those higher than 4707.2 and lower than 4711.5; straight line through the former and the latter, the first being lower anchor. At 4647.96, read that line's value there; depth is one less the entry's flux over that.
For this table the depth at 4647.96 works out 0.11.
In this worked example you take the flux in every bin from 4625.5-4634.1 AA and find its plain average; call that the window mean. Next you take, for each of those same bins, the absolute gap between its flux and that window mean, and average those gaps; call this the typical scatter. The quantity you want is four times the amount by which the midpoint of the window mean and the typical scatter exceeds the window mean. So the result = -122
